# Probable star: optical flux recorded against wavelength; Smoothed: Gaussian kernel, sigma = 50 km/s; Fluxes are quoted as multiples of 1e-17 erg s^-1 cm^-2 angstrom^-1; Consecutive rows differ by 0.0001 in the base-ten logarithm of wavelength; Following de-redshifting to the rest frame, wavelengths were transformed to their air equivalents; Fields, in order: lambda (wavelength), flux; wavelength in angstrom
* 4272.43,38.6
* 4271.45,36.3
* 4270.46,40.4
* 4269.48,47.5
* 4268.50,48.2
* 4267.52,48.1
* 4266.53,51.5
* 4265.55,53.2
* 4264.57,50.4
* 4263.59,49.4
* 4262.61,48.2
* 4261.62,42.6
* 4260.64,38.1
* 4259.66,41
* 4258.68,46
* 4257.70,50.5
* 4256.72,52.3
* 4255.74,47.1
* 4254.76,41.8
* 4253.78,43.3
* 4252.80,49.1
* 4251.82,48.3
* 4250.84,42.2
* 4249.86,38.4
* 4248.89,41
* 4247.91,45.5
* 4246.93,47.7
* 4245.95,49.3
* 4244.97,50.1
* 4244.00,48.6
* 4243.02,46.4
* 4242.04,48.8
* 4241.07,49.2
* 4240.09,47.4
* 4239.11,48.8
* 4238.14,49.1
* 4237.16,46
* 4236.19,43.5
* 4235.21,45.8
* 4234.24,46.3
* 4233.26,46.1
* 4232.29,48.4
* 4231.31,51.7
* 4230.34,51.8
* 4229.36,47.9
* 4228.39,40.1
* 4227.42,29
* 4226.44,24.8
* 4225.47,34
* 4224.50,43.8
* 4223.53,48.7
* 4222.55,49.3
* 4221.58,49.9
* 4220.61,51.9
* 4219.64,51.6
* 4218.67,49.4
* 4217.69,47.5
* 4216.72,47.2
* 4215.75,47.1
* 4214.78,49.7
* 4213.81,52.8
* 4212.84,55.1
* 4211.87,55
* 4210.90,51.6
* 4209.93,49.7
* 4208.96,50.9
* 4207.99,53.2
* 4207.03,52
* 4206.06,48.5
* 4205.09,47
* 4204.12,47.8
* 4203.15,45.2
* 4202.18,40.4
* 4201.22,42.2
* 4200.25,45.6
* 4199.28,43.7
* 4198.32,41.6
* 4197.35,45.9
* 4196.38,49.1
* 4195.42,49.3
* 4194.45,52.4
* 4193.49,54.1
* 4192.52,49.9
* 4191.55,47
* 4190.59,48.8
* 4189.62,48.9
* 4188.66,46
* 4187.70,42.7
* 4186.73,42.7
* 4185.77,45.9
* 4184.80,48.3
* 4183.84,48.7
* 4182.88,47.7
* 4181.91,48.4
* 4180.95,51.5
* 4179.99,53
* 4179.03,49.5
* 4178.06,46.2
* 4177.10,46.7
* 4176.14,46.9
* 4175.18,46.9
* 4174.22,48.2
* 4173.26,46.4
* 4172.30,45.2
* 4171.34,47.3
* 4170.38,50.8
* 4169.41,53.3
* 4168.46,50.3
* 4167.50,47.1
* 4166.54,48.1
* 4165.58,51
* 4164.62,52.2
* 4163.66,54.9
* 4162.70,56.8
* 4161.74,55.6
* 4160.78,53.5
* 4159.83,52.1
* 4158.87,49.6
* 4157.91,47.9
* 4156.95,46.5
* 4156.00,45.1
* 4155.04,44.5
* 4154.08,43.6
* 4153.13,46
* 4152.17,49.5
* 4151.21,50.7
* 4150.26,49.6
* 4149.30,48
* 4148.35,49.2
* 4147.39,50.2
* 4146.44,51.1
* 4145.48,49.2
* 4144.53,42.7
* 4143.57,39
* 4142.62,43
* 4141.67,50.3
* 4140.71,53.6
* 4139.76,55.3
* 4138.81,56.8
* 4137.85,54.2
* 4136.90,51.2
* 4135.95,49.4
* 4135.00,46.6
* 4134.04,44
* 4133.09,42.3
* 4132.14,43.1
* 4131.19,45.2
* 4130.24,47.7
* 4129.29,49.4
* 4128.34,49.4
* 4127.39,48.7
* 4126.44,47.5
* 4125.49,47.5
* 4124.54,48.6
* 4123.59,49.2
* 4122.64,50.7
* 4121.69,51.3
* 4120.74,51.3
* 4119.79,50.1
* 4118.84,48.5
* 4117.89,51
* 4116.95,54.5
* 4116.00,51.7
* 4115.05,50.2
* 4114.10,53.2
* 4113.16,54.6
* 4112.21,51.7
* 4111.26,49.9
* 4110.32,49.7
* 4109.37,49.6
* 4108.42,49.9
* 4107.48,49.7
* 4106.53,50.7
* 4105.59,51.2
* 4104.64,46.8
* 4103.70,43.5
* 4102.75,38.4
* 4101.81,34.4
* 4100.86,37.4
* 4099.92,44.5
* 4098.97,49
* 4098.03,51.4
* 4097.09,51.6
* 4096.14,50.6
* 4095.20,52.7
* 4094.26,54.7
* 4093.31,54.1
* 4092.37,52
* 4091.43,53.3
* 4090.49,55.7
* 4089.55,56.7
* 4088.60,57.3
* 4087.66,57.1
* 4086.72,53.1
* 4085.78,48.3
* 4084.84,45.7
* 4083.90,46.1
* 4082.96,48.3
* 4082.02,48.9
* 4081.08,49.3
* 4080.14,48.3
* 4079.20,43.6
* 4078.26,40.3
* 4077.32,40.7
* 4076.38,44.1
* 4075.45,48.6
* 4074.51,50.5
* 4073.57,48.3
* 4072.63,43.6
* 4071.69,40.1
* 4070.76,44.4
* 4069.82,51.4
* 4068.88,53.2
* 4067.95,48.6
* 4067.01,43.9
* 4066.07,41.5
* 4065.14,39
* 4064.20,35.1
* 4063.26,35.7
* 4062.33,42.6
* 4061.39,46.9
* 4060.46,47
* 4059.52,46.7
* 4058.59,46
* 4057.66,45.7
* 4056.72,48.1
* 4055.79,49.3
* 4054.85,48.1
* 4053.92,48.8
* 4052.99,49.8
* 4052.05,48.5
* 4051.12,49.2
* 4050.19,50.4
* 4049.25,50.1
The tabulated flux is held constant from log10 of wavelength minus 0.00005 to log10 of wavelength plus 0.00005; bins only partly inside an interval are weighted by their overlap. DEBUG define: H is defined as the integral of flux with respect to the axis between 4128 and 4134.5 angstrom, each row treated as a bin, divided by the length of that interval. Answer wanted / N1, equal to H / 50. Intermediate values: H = 45.9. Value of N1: 0.92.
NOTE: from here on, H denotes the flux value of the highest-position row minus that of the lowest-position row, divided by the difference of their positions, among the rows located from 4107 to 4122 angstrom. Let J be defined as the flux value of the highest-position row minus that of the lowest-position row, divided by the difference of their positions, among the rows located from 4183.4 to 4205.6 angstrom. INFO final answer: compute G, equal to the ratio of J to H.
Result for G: -0.7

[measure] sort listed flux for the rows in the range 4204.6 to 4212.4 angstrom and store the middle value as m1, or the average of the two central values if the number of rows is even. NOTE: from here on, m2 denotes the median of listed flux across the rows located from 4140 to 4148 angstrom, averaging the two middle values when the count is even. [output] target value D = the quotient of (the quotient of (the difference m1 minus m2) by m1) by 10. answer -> 0.003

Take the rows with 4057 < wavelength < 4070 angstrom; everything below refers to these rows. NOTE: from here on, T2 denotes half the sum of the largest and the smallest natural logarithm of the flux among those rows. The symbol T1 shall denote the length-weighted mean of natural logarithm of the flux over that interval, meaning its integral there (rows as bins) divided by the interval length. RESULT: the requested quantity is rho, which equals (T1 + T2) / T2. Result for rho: 2.01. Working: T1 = 3.79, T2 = 3.77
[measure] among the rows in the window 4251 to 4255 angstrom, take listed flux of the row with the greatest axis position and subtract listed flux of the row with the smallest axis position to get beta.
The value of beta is -6.5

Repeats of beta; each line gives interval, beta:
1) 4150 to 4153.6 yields -3.6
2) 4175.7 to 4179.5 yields 2.6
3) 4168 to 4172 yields -3.0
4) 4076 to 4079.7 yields -0.5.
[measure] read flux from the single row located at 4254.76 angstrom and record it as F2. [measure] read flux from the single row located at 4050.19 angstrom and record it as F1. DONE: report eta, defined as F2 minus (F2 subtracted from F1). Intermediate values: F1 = 50.4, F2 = 41.8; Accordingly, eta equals 33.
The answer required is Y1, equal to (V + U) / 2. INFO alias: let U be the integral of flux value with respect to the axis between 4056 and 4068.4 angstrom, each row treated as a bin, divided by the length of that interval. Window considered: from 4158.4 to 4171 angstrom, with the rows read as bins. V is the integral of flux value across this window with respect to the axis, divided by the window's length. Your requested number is 47.8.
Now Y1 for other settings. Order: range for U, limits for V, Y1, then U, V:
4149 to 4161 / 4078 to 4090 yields 48.8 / 48.1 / 49.6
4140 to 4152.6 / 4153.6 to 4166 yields 49.3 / 48.3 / 50.3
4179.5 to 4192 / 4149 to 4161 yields 47.9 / 47.7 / 48.1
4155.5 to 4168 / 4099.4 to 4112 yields 48.4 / 50.8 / 45.9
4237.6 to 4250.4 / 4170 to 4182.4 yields 47.6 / 46.9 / 48.2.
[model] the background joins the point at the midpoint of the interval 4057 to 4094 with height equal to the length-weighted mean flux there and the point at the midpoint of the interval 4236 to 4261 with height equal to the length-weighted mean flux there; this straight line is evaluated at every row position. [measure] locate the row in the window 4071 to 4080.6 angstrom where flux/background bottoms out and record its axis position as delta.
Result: 4071.69 angstrom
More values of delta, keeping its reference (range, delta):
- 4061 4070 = 4064.20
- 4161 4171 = 4167.50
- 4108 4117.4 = 4109.37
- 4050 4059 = 4057.66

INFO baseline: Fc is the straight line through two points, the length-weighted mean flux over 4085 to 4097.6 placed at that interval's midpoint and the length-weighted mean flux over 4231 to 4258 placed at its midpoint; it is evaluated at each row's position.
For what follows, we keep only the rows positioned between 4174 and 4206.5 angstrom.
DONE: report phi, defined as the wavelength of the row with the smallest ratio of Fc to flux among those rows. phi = 4193.49 angstrom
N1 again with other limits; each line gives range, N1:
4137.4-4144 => 1.01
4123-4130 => 0.97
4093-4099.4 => 1.04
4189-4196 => 1.00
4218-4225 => 0.98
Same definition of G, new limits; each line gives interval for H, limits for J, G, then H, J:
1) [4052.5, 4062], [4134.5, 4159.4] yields -0.4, -0.35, 0.1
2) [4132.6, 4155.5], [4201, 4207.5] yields 16.8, 0.10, 1.7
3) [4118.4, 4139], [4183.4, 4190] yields 0.1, 0.42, 0.0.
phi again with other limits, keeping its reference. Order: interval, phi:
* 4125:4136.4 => 4135.95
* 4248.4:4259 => 4256.72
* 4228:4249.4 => 4230.34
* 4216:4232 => 4230.34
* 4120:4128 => 4121.69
